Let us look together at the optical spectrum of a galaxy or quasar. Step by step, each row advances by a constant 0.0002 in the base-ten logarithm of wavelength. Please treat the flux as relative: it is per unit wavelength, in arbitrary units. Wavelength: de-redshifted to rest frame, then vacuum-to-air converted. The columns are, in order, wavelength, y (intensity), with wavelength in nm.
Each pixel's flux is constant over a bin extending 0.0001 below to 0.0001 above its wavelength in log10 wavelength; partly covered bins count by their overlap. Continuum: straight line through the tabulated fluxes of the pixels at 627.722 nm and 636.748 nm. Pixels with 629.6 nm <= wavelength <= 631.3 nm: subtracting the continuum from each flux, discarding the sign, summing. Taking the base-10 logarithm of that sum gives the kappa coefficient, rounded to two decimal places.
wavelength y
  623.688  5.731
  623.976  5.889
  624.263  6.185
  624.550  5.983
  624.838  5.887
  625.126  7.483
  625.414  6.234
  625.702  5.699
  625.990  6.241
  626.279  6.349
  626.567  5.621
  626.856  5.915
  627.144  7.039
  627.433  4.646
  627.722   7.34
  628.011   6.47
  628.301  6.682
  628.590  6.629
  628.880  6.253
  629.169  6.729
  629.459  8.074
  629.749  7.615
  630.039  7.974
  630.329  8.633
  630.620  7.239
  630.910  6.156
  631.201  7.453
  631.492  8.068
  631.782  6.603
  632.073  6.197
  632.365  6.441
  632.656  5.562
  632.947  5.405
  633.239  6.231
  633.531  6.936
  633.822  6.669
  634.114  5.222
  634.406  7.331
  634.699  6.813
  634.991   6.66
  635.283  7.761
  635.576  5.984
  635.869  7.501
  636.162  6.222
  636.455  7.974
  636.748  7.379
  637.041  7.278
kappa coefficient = 0.55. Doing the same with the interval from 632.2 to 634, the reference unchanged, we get 0.84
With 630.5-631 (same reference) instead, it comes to 0.12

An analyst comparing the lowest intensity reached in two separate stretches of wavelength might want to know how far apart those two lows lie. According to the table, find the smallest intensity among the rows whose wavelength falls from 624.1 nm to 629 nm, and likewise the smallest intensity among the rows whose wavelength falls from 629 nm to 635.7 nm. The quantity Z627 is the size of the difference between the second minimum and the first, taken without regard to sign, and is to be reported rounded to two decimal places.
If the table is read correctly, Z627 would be 0.58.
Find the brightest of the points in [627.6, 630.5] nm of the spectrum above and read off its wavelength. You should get 630.329 nm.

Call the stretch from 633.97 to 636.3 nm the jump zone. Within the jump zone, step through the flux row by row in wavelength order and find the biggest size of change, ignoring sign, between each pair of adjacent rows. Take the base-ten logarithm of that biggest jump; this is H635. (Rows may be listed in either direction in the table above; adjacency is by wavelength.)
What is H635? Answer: 0.32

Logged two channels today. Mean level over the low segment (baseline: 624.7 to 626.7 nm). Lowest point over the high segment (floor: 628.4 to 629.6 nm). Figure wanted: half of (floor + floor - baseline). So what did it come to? 3.1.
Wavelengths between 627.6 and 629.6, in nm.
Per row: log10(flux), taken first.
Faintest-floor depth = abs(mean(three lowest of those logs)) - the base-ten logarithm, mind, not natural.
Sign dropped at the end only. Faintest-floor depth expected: 0.81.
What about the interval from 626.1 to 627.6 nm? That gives 0.73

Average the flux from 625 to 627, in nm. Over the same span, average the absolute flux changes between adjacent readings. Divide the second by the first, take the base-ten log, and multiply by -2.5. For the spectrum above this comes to 2.58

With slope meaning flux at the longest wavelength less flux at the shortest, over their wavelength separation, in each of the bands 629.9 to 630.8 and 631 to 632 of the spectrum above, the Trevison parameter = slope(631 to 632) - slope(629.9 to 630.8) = -0.20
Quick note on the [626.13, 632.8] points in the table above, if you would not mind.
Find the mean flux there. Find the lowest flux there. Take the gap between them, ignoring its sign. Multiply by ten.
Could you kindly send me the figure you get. 21.2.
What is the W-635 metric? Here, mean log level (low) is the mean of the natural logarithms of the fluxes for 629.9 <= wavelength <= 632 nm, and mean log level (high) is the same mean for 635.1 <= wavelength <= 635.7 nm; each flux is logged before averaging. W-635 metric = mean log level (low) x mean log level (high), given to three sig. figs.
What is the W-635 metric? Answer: 3.84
